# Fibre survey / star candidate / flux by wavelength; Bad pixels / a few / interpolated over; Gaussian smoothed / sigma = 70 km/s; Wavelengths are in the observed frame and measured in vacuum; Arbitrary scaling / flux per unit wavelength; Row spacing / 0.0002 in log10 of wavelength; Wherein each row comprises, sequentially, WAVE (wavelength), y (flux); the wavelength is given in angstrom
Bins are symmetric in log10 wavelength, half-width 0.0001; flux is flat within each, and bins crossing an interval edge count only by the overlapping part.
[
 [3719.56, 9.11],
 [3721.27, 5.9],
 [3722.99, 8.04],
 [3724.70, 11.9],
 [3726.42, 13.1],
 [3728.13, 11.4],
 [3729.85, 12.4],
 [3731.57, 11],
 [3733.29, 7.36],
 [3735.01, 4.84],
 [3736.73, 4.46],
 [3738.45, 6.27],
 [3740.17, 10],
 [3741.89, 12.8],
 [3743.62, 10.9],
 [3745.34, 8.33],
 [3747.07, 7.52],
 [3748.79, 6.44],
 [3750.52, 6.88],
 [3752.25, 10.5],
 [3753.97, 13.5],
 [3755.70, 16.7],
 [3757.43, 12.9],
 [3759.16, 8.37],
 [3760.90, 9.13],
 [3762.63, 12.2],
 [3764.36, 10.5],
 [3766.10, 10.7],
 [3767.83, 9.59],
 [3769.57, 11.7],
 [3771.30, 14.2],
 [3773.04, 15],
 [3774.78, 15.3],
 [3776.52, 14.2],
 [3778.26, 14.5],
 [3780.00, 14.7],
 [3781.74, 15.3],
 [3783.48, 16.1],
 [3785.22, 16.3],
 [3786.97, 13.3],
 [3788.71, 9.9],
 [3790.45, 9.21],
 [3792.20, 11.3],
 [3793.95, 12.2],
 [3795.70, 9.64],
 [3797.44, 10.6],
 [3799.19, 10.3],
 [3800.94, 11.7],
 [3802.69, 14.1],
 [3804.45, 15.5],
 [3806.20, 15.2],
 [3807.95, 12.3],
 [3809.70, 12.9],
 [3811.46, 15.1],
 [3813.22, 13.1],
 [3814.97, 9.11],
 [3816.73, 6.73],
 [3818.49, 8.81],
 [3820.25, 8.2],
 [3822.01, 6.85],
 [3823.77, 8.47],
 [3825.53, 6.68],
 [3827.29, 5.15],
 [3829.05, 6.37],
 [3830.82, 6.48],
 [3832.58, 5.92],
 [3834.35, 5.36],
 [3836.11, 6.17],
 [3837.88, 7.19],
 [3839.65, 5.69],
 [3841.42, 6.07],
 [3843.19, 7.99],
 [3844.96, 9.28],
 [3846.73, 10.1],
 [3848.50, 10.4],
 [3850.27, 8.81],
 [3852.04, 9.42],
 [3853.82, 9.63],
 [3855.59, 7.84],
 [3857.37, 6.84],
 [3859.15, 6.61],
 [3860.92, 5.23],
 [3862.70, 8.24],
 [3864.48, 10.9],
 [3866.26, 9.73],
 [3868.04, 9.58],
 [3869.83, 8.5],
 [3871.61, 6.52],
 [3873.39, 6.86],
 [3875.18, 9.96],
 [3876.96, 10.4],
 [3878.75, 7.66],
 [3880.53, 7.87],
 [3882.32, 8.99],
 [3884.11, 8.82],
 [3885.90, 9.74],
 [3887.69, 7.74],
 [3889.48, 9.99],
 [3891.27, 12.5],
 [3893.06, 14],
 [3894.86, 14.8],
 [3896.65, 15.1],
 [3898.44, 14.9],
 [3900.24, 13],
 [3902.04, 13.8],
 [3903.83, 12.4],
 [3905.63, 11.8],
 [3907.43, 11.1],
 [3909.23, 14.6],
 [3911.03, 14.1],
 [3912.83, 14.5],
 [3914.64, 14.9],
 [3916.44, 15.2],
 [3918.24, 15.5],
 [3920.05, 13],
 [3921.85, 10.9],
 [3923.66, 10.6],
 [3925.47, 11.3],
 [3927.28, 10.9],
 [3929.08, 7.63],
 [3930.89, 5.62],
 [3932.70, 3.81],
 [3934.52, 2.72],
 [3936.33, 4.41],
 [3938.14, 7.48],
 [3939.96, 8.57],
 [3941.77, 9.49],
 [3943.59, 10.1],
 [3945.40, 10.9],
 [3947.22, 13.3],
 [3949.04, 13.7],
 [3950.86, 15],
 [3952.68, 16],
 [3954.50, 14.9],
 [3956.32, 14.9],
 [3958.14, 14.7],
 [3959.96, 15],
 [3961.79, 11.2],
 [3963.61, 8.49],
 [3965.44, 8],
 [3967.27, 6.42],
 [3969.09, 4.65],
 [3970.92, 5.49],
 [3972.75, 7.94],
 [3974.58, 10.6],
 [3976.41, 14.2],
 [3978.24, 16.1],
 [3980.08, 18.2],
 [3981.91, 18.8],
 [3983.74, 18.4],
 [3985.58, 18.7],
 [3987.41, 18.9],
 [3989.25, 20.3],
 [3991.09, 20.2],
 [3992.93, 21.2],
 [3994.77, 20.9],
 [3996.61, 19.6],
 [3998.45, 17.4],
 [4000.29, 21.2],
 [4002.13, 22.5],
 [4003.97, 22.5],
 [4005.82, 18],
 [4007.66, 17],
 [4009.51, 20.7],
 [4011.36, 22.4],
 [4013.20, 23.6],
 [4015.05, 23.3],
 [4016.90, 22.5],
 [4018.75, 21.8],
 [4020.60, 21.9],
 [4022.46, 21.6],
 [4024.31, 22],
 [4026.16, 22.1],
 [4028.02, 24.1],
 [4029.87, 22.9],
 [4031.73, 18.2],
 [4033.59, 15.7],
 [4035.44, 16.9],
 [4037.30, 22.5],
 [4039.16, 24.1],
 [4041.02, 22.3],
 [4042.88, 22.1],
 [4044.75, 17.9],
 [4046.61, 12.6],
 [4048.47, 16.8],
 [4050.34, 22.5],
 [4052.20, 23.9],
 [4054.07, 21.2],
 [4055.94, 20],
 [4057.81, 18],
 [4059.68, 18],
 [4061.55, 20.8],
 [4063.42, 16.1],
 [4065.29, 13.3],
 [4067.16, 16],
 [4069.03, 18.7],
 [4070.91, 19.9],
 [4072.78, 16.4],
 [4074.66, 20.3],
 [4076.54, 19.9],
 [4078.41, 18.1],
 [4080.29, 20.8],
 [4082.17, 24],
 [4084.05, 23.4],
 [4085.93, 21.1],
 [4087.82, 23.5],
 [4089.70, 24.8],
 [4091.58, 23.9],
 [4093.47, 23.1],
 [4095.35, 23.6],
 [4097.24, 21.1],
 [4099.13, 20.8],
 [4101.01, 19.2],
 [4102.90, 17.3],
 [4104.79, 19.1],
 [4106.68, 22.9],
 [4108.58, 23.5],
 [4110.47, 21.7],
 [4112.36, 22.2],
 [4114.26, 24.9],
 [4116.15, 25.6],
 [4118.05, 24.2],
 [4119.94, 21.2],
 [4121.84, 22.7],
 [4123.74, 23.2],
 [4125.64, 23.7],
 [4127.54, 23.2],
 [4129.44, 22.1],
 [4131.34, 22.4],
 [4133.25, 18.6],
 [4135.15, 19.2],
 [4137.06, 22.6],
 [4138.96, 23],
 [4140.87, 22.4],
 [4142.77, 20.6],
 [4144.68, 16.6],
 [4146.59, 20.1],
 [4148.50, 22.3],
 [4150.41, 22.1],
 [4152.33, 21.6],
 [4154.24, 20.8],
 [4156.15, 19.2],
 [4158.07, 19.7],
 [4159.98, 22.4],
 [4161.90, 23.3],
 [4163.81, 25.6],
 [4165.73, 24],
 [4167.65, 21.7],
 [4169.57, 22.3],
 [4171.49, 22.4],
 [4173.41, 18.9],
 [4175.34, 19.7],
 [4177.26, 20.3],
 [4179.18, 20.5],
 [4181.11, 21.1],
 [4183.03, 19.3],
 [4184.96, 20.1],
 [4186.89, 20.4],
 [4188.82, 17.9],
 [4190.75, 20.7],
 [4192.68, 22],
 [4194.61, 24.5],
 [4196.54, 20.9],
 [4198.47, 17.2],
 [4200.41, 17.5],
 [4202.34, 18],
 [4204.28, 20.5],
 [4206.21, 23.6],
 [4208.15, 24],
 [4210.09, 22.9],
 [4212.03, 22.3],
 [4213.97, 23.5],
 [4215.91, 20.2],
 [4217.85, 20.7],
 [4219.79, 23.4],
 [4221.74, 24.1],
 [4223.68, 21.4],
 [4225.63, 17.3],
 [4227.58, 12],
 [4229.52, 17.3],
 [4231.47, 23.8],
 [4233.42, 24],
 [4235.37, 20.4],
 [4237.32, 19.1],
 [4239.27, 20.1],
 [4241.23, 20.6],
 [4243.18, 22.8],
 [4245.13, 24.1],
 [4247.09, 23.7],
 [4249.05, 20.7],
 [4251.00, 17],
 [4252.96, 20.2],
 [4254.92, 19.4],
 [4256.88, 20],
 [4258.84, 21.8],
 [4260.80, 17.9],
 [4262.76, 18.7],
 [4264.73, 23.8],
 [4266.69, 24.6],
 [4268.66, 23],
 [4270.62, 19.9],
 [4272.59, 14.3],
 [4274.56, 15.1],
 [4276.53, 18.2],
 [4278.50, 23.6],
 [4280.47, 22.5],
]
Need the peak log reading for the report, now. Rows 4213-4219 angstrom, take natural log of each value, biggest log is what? 3.16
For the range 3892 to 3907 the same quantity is 2.71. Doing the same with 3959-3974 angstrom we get 2.71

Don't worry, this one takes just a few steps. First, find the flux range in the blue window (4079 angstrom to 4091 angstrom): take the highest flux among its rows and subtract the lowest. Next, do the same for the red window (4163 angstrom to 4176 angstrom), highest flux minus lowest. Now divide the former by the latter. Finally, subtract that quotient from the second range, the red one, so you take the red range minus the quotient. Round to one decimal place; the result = 6.1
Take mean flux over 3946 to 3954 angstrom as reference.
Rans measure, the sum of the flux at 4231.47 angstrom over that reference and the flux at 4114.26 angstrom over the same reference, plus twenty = 23.4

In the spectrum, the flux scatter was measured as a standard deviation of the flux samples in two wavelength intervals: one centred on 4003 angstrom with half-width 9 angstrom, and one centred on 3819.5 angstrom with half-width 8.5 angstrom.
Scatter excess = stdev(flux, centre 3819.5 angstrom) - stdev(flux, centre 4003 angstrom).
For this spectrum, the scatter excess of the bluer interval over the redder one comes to 0.9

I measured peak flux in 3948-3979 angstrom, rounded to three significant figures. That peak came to 16.1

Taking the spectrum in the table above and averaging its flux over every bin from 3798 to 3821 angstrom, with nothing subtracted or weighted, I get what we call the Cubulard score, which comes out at 11.8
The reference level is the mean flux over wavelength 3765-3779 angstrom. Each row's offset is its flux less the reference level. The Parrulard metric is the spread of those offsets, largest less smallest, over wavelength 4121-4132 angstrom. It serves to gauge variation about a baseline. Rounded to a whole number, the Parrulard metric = 2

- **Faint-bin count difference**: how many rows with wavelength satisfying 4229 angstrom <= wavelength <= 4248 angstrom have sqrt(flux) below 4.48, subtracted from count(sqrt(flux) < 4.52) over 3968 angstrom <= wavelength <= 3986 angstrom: 8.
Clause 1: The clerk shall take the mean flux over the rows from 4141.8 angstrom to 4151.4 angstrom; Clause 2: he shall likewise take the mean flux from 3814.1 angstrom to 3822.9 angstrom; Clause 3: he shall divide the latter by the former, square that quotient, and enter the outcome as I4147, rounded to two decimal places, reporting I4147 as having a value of 0.15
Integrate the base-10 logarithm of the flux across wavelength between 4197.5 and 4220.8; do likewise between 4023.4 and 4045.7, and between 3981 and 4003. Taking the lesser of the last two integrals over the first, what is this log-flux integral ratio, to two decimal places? 0.93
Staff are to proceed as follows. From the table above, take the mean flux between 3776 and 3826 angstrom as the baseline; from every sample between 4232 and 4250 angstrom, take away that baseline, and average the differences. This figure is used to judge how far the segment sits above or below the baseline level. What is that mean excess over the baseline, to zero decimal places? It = 10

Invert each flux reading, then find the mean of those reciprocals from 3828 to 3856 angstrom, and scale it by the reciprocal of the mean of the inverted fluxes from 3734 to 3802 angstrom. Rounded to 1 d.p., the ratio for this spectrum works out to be 1.4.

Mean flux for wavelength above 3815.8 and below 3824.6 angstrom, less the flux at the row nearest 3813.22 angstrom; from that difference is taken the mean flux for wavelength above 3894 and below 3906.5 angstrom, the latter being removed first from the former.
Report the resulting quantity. -19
